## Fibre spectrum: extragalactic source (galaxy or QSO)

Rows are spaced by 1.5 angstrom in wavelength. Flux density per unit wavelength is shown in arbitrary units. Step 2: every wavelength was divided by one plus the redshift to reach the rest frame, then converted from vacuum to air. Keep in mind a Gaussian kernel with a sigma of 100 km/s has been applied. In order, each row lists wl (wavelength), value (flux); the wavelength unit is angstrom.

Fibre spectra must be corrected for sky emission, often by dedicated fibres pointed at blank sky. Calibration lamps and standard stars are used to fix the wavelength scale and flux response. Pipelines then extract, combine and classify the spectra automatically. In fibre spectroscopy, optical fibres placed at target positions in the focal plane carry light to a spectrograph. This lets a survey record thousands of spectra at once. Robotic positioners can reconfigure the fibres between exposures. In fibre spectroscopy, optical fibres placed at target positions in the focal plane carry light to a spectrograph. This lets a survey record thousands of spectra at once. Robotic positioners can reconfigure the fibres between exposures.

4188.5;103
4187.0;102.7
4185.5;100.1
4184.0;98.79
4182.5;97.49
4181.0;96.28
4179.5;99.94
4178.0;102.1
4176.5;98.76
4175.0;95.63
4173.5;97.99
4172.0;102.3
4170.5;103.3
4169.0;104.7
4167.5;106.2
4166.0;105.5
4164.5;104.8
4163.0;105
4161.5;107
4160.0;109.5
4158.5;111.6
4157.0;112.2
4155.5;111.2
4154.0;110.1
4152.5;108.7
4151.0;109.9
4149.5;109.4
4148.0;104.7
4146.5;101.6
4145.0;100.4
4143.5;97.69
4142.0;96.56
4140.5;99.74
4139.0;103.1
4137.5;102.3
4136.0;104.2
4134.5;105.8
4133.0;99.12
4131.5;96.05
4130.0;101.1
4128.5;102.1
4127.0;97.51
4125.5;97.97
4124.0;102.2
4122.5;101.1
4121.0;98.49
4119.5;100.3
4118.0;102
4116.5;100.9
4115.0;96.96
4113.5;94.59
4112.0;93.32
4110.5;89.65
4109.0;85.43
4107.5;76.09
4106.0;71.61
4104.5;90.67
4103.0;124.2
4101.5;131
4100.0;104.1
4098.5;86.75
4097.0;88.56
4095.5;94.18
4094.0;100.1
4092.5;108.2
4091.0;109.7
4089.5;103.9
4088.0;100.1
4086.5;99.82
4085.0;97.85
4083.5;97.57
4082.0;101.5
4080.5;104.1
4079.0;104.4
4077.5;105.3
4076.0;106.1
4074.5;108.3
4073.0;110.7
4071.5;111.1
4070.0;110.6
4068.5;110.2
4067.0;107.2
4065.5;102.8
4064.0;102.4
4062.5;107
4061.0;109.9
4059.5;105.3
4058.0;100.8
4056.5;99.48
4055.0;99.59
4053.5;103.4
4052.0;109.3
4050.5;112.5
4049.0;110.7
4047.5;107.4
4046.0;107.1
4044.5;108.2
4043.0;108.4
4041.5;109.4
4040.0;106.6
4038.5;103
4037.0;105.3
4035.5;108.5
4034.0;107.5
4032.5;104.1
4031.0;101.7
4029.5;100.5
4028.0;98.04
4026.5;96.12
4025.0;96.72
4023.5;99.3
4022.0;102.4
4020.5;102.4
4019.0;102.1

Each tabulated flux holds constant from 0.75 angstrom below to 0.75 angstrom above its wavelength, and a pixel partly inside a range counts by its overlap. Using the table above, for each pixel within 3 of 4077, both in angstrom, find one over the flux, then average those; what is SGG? 0.0094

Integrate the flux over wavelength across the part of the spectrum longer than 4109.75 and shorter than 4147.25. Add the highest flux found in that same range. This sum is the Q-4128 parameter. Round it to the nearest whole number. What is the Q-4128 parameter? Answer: 3833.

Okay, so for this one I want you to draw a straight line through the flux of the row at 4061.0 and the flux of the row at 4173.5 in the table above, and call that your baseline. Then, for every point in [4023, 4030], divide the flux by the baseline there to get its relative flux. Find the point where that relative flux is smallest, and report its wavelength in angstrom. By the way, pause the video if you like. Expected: 4026.5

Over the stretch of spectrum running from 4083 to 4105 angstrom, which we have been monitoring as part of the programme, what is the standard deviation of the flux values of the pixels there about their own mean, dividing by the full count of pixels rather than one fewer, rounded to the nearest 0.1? 11.8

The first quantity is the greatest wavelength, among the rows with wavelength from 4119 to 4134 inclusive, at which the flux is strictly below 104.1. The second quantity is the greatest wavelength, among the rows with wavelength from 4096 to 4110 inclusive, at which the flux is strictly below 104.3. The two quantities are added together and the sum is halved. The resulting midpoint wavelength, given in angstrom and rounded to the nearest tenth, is 4121.0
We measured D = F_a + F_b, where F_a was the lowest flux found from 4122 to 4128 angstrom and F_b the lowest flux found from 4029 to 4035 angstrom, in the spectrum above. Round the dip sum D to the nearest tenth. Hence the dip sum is 198.0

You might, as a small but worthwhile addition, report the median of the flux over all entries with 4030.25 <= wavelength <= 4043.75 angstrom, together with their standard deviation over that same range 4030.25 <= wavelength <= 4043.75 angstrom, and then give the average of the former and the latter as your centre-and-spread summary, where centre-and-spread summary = 54.6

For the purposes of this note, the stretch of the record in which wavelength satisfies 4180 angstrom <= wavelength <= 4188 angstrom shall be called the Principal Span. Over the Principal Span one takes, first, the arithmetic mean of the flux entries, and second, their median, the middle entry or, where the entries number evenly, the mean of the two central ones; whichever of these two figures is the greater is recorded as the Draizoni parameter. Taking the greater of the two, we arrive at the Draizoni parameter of 99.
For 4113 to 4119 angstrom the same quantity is 99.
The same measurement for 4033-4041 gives 107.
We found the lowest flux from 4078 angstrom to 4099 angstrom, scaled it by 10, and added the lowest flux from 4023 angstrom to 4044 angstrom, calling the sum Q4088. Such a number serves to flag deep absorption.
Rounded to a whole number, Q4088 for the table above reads 964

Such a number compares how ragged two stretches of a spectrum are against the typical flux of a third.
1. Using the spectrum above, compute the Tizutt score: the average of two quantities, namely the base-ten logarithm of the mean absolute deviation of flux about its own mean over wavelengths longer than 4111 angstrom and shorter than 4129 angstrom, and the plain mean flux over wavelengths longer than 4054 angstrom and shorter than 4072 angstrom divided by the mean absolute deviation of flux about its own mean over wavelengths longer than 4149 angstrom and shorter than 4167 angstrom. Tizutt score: 25.1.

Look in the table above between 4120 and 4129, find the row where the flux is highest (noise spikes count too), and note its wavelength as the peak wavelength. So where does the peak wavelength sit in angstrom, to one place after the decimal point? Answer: 4124.0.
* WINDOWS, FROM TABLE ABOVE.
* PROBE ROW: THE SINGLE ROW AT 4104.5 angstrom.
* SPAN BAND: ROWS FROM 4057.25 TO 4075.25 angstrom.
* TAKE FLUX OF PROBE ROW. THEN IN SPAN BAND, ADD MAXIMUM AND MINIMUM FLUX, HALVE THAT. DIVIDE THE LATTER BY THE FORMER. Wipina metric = 1.17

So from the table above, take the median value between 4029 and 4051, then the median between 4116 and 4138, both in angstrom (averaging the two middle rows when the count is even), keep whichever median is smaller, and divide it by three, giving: 33.7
